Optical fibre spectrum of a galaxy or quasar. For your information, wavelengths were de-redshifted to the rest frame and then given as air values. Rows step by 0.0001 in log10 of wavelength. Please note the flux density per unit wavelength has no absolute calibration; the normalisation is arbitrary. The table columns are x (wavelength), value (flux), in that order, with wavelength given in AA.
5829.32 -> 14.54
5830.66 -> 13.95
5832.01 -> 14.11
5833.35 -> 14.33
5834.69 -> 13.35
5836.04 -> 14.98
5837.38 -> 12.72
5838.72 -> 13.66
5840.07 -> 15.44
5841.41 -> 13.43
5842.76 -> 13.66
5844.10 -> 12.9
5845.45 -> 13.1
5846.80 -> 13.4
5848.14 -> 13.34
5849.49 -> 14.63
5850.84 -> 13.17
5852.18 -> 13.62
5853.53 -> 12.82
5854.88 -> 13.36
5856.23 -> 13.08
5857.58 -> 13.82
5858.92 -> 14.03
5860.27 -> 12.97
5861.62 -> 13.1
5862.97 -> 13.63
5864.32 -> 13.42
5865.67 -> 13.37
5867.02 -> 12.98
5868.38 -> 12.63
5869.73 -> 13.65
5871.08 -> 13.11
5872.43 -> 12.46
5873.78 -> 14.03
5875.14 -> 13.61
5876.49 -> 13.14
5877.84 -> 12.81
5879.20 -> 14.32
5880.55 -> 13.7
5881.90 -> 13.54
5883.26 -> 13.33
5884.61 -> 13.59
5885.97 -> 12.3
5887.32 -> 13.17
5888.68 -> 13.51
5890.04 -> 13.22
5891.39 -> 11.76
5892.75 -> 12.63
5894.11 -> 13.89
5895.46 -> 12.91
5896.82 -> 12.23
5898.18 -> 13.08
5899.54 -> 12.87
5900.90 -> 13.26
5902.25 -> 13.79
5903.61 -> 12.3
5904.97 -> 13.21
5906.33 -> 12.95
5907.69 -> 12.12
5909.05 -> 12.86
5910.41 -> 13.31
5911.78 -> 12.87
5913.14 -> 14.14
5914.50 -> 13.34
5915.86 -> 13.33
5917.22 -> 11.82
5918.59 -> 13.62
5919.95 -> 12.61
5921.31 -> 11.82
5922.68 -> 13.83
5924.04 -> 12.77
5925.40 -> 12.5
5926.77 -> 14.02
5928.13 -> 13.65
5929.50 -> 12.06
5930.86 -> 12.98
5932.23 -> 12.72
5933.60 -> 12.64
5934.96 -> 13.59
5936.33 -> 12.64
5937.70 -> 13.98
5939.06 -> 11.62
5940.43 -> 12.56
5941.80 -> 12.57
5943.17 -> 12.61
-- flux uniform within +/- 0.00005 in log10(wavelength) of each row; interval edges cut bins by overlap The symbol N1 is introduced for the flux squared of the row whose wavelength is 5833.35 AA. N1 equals 205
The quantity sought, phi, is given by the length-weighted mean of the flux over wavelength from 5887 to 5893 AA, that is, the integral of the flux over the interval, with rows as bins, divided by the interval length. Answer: 12.8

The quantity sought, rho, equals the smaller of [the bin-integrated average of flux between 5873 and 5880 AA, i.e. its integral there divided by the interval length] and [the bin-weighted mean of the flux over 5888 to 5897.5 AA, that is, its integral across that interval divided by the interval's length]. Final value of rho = 12.9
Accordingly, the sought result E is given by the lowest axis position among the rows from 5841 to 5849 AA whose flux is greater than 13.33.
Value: 5841.41 AA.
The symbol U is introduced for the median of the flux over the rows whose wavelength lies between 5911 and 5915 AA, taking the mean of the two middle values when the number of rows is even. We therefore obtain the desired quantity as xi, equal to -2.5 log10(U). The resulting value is -2.81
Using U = 13.3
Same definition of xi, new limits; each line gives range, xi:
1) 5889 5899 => -2.78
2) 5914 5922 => -2.78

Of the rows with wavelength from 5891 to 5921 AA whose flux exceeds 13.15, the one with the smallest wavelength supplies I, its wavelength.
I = 5894.11 AA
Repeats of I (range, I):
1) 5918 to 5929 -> 5918.59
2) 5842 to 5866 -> 5842.76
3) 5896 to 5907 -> 5900.90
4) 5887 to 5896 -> 5887.32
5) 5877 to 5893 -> 5879.20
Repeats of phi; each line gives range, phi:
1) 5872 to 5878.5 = 13.2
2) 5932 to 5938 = 13.1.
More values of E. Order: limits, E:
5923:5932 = 5926.77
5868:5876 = 5869.73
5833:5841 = 5833.35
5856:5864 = 5857.58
